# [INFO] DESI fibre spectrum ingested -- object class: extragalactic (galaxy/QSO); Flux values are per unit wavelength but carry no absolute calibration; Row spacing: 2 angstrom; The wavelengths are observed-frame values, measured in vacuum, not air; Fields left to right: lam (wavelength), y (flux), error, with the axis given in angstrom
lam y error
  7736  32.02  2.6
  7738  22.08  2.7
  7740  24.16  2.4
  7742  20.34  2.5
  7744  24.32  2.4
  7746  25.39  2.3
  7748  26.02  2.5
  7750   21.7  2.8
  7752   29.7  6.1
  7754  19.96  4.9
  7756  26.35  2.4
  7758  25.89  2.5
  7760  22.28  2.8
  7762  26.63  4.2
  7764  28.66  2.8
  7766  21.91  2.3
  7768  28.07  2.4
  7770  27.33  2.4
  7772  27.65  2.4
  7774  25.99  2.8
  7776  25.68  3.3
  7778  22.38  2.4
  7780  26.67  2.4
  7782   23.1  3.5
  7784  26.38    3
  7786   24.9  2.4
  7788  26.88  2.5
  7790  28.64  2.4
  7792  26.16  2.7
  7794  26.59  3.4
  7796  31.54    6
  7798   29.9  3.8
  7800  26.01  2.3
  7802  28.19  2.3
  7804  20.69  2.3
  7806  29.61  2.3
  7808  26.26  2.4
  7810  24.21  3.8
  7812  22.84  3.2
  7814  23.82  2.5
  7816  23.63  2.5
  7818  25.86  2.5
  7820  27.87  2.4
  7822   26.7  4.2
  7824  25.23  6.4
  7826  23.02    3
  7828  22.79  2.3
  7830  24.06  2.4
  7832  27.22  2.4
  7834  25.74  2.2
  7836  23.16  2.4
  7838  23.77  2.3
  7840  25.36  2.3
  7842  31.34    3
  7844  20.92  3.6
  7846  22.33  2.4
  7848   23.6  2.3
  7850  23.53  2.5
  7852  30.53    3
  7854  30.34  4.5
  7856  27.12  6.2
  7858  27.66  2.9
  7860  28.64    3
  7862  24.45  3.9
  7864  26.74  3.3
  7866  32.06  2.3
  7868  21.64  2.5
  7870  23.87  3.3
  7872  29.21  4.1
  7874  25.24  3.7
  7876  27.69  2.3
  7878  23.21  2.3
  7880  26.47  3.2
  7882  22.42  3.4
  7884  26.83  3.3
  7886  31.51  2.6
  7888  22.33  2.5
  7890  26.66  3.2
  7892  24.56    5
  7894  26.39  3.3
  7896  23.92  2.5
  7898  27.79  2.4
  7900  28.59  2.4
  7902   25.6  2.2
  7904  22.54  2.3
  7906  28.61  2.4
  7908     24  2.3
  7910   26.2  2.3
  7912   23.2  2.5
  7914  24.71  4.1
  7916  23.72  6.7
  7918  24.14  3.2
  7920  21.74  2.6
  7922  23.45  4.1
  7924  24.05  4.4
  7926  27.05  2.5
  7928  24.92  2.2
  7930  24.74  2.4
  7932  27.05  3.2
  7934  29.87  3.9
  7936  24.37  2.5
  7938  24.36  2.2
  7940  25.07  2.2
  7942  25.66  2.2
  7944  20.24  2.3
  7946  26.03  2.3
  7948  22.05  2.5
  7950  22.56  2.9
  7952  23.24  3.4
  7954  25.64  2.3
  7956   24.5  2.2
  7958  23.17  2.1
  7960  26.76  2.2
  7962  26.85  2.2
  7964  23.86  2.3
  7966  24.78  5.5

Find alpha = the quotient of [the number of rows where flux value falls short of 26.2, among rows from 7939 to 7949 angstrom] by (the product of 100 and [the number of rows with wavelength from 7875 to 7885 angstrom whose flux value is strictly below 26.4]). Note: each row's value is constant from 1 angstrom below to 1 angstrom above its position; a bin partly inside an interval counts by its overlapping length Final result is 0.025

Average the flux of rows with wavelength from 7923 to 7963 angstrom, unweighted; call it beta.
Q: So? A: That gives 24.9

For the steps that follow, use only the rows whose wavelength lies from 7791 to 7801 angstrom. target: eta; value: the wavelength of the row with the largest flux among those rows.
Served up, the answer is 7796 angstrom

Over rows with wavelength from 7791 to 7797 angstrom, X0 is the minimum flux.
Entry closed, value 26.16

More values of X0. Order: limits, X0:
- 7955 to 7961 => 23.17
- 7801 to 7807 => 20.69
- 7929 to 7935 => 24.74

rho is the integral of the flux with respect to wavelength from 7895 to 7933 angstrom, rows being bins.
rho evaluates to 952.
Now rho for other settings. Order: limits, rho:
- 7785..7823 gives 1001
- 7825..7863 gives 971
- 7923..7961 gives 943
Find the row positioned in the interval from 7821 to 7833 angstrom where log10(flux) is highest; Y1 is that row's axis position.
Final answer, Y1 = 7832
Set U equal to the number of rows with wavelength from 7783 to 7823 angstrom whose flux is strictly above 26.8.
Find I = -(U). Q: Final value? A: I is -7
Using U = 7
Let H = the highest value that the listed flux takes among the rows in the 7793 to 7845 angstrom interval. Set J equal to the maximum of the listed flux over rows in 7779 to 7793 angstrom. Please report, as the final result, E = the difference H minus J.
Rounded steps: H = 31.54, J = 28.64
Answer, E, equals 2.9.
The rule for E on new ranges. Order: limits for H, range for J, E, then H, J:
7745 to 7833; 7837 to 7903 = -0.5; 31.54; 32.06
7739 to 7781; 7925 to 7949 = -0.2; 29.7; 29.87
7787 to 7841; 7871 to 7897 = 0.0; 31.54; 31.51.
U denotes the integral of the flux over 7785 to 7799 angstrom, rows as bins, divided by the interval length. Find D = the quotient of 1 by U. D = 0.036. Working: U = 28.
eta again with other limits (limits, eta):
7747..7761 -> 7752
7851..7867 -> 7866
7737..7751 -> 7748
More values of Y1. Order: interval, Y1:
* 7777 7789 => 7788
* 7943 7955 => 7946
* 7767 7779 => 7768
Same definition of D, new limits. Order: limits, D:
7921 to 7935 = 0.039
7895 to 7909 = 0.039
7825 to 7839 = 0.041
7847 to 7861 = 0.037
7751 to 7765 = 0.039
